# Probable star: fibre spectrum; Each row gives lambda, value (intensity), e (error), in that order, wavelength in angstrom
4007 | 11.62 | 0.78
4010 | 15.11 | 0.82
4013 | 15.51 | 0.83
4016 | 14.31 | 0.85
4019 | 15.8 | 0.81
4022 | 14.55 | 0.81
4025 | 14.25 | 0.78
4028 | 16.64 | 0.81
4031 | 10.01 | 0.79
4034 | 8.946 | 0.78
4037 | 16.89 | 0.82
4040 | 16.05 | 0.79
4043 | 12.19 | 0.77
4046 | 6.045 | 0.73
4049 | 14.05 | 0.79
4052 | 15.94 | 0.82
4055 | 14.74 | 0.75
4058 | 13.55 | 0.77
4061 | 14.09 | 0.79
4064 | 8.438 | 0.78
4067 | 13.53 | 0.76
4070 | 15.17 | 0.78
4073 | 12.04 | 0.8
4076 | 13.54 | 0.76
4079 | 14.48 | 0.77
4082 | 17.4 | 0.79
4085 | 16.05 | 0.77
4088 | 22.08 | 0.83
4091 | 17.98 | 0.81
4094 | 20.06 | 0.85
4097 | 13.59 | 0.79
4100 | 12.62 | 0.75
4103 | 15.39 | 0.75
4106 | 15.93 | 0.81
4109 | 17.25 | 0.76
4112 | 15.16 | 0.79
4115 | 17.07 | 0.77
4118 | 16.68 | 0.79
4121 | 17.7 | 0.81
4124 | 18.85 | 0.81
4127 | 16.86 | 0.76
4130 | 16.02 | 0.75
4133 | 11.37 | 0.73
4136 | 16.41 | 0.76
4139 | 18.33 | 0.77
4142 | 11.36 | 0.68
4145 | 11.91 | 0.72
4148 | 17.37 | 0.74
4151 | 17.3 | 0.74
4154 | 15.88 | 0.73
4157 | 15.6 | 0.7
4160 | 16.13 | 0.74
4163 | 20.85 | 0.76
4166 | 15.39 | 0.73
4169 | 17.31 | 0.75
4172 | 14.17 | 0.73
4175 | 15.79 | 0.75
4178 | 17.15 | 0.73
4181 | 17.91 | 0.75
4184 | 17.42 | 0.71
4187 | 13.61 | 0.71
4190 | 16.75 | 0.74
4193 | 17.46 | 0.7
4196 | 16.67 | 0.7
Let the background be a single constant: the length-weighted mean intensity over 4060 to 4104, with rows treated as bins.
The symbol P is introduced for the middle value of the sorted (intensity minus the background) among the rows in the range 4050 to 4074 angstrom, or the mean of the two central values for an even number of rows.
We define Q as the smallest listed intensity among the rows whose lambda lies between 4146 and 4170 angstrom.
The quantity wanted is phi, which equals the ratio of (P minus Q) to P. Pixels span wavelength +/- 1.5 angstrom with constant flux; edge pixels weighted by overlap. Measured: 13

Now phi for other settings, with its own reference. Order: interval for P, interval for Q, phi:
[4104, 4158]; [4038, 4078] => -3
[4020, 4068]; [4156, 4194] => 14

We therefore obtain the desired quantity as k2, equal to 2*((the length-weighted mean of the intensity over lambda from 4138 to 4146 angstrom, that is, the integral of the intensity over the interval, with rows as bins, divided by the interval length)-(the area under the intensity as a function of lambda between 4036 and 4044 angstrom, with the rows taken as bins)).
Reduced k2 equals -214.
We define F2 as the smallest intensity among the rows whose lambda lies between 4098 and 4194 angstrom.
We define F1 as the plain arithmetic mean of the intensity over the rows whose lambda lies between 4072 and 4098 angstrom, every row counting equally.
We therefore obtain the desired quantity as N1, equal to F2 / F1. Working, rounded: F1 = 16.4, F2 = 11.36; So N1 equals 0.69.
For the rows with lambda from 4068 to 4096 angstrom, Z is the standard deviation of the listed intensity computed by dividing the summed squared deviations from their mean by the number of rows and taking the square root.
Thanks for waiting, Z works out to 3.0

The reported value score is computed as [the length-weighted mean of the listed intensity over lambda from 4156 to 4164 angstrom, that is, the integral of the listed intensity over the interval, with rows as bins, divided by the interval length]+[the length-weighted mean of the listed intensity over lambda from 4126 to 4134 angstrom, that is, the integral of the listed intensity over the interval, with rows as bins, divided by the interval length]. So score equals 32.3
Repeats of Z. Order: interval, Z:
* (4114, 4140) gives 2.0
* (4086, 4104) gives 3.4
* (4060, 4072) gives 2.6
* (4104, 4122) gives 0.9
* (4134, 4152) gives 2.8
